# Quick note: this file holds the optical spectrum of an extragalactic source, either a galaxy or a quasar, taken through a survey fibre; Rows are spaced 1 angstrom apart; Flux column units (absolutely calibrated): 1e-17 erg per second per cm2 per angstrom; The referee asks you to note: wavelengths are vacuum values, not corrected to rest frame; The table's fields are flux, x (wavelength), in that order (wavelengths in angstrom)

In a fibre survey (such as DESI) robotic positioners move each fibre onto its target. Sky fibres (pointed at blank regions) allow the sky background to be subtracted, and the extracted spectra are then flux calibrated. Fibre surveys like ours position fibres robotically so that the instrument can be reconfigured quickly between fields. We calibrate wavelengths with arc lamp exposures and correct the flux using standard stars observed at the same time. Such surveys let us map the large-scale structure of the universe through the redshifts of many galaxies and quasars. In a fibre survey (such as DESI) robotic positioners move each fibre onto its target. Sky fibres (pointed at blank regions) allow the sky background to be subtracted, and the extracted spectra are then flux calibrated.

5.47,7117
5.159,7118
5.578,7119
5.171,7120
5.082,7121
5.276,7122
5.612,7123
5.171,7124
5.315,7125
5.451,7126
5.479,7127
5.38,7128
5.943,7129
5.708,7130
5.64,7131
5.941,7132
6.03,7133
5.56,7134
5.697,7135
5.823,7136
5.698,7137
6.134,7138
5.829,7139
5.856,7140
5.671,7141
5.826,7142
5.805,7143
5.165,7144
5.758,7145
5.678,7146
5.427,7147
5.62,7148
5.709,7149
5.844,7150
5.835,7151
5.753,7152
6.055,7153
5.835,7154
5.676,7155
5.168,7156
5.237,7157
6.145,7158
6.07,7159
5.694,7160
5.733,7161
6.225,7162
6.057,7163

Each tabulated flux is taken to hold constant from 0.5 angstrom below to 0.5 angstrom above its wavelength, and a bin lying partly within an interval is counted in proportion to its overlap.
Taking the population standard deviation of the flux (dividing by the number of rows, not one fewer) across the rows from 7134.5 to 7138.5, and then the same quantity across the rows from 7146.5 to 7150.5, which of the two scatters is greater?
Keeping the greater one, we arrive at 0.18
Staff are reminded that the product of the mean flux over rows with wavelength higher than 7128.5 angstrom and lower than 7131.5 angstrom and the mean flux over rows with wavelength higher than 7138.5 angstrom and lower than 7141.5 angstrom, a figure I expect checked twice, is 33.3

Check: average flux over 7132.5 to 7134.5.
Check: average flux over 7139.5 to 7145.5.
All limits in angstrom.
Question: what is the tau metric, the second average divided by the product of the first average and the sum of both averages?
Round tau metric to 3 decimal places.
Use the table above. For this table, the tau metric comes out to 0.085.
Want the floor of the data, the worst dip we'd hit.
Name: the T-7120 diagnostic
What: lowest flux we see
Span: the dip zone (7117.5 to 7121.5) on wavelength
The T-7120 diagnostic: 5.082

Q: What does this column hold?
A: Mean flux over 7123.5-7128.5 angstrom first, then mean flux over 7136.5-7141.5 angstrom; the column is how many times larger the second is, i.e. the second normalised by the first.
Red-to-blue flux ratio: 1.09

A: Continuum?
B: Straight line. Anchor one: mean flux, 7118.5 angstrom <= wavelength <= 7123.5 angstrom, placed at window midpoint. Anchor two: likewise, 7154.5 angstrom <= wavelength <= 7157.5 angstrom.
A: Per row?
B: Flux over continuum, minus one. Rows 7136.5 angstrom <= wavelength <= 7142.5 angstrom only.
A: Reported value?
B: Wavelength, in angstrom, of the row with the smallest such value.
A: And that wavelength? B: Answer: 7141 angstrom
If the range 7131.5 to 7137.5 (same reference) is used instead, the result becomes 7134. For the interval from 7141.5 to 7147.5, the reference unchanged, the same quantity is 7144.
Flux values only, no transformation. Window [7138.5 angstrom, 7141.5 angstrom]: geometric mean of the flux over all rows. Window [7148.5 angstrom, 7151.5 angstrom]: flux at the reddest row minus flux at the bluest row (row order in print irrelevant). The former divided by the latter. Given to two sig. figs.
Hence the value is 46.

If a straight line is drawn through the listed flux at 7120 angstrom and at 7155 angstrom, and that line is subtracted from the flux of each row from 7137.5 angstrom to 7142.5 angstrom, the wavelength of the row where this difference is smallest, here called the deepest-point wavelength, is 7141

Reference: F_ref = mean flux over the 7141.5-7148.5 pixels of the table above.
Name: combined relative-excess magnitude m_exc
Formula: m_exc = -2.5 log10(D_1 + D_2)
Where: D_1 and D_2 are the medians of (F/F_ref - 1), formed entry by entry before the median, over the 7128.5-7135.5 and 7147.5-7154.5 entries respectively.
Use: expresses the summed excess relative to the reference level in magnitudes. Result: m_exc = 3.11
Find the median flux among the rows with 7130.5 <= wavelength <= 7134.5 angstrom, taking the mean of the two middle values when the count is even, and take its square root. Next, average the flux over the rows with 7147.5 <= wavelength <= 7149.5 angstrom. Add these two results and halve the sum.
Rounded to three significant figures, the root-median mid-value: 4.04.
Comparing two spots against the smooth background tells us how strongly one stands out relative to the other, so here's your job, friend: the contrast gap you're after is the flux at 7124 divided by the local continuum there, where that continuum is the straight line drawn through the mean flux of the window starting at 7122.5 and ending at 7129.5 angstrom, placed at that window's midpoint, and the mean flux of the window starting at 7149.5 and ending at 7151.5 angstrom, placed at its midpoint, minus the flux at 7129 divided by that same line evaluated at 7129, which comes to -0.127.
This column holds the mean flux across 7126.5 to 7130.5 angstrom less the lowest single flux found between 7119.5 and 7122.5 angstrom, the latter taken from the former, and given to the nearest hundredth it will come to 0.55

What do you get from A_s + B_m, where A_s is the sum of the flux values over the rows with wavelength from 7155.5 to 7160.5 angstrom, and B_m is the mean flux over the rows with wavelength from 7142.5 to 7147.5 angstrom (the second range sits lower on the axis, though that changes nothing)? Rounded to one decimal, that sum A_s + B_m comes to 33.9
